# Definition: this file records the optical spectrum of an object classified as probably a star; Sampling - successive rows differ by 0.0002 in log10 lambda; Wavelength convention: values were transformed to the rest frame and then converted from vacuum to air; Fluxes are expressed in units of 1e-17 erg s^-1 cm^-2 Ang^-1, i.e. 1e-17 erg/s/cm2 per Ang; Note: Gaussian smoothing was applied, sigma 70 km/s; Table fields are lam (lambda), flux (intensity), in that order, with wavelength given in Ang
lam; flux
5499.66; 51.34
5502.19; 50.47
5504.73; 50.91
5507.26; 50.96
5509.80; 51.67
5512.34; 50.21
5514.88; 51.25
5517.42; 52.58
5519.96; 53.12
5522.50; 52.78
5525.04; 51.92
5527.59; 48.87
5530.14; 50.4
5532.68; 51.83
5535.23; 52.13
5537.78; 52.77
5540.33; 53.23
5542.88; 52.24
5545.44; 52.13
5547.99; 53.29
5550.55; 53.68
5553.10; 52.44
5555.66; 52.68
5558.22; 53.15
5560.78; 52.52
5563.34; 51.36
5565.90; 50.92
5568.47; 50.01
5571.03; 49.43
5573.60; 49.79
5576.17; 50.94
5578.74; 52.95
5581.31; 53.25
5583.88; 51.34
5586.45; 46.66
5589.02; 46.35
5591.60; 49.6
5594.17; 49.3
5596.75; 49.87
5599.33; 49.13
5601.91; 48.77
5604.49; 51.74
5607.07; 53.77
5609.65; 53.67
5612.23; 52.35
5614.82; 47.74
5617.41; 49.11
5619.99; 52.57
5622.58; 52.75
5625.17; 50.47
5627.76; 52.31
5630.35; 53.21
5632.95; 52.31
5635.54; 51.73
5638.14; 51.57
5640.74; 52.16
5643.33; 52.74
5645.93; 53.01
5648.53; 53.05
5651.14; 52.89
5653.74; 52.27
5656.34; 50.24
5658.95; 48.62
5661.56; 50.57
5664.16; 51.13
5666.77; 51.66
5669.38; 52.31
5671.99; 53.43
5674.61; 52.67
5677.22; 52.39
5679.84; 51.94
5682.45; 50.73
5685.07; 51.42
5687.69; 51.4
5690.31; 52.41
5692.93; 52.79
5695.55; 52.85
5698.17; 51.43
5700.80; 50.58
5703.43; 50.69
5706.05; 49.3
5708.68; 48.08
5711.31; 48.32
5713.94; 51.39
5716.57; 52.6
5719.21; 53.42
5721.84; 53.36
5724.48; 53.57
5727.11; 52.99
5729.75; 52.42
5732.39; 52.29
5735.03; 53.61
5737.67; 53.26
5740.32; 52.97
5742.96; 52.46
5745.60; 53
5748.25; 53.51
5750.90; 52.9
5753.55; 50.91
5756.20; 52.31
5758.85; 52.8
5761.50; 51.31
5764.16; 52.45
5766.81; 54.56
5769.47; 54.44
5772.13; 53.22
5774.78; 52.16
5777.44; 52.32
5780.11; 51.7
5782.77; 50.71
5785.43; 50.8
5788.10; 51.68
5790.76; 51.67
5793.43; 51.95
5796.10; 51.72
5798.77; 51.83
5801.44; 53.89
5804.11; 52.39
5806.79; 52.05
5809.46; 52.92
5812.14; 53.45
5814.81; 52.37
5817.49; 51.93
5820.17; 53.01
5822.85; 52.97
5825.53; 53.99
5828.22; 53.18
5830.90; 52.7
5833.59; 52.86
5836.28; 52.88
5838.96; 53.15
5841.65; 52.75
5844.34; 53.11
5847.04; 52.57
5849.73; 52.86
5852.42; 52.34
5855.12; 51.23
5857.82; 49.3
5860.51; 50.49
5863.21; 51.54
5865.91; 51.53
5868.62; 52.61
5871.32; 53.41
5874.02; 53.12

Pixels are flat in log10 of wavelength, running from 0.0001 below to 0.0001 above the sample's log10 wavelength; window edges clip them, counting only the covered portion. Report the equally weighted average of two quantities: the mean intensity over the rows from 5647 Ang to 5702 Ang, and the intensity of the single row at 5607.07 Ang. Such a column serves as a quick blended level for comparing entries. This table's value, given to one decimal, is 52.8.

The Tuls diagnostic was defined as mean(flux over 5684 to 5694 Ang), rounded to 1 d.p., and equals 52.0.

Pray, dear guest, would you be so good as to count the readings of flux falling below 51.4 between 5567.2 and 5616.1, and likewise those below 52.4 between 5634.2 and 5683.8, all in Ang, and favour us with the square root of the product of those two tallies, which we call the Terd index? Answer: 13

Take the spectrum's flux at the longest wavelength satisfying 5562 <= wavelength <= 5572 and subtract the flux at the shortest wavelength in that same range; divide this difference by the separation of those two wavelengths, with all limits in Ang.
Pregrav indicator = -0.25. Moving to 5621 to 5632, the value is 0.06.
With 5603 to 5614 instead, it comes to 0.08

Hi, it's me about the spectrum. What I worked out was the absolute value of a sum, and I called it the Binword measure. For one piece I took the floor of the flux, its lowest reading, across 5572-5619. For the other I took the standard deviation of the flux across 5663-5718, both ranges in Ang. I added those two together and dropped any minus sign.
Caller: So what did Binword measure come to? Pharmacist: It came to 48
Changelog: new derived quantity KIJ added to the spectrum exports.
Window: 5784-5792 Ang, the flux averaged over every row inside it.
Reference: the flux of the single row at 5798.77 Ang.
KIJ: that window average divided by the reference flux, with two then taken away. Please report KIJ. -1.01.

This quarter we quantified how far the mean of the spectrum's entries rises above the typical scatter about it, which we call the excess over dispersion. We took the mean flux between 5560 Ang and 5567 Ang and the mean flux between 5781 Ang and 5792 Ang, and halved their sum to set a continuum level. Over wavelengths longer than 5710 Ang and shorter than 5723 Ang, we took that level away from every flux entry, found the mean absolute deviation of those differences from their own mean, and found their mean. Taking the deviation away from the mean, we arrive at -1.2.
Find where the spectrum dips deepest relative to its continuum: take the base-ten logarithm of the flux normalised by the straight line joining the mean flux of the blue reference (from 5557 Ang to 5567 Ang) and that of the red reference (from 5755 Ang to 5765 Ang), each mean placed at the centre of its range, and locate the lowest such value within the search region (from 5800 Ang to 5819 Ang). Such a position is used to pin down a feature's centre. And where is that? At 5817.49 Ang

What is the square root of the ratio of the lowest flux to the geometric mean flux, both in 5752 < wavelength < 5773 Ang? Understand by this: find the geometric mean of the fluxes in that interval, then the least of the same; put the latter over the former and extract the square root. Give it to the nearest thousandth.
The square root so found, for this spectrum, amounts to 0.983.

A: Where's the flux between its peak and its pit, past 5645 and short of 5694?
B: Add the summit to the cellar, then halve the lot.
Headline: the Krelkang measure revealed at 51.0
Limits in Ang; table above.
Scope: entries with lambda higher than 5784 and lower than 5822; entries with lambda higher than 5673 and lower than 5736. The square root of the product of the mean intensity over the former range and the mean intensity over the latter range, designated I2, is 52.0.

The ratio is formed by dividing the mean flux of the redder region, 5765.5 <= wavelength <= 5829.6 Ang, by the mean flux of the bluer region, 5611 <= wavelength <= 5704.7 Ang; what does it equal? 1.02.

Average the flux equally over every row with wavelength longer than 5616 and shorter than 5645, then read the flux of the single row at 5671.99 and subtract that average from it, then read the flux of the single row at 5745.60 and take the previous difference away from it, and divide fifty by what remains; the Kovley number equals 0.971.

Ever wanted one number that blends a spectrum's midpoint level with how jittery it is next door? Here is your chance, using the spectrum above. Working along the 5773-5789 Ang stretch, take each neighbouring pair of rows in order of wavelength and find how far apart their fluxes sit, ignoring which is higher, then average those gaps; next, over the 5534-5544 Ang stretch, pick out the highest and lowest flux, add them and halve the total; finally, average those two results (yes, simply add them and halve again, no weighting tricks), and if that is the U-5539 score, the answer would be 26.6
